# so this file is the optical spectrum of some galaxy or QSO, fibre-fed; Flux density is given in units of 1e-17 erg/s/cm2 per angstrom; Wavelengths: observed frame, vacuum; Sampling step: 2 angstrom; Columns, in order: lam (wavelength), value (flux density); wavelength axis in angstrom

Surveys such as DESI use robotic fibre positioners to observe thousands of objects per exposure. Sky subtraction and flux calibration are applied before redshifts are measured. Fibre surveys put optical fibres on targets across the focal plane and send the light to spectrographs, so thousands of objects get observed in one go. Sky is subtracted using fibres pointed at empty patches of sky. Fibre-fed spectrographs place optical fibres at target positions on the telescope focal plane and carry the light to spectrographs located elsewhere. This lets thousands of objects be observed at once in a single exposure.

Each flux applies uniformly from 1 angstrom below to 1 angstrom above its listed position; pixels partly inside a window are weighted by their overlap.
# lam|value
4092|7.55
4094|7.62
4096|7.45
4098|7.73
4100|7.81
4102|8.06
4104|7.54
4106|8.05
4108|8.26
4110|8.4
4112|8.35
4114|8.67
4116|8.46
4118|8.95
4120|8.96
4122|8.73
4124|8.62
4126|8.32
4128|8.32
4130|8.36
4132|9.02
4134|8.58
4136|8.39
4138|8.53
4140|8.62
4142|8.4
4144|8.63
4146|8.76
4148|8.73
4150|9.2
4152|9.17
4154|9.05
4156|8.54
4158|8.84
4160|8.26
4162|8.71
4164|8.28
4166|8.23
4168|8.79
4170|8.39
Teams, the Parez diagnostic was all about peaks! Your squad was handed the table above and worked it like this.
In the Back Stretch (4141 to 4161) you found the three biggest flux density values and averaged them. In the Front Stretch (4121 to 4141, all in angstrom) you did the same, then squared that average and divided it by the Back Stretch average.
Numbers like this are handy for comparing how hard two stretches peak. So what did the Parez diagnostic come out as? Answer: 8.5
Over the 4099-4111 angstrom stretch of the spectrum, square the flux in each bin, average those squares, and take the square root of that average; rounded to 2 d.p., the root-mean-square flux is 8.02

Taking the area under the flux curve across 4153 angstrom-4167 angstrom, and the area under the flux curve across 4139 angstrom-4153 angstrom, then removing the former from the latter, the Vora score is 3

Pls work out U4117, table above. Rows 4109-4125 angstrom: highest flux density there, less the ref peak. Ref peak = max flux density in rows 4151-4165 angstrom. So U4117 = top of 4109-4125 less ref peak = -0.21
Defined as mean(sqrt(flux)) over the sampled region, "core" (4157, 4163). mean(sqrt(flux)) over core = 2.933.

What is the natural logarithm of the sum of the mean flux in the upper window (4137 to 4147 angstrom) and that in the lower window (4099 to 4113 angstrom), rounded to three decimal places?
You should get 2.813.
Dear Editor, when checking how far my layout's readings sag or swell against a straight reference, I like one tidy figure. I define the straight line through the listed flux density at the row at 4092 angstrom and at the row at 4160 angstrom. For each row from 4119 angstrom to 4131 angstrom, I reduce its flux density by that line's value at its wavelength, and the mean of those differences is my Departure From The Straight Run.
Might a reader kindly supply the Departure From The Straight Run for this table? 0.66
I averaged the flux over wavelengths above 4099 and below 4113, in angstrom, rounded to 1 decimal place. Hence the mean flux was 8.1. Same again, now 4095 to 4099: 7.6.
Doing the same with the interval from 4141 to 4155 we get 8.8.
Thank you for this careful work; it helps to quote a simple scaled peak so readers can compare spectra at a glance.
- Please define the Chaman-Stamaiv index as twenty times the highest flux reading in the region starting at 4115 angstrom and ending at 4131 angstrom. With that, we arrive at 179.2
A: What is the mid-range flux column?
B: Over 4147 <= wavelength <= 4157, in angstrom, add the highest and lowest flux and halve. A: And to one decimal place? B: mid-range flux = 8.9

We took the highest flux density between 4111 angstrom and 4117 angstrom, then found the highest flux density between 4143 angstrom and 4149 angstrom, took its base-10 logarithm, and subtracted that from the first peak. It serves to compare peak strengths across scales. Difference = 7.73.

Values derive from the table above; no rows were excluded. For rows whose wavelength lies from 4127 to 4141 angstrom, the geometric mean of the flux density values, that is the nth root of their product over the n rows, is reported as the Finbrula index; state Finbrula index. 8.54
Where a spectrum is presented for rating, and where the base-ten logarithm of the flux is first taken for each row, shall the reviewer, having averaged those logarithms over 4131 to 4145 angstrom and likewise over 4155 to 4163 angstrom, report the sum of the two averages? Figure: 1.868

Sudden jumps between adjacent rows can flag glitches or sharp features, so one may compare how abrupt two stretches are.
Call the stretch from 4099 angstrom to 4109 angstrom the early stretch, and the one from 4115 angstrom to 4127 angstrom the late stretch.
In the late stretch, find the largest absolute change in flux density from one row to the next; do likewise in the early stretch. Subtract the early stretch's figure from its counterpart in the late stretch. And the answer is -0.03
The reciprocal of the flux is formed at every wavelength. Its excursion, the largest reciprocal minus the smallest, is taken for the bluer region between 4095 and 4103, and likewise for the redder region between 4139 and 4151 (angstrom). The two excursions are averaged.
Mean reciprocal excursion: 0.010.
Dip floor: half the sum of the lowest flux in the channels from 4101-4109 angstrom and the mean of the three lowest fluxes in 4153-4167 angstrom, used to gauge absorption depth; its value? 7.90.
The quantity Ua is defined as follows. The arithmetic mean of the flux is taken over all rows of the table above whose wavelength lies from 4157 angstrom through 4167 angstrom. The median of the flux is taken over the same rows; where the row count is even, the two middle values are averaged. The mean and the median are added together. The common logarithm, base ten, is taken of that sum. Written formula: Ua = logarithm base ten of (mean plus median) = 1.22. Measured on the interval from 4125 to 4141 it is 1.23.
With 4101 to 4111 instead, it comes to 1.21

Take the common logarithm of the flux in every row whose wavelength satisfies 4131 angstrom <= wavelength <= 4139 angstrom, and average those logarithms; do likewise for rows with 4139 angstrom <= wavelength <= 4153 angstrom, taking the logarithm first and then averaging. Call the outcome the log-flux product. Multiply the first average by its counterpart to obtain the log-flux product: 0.883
